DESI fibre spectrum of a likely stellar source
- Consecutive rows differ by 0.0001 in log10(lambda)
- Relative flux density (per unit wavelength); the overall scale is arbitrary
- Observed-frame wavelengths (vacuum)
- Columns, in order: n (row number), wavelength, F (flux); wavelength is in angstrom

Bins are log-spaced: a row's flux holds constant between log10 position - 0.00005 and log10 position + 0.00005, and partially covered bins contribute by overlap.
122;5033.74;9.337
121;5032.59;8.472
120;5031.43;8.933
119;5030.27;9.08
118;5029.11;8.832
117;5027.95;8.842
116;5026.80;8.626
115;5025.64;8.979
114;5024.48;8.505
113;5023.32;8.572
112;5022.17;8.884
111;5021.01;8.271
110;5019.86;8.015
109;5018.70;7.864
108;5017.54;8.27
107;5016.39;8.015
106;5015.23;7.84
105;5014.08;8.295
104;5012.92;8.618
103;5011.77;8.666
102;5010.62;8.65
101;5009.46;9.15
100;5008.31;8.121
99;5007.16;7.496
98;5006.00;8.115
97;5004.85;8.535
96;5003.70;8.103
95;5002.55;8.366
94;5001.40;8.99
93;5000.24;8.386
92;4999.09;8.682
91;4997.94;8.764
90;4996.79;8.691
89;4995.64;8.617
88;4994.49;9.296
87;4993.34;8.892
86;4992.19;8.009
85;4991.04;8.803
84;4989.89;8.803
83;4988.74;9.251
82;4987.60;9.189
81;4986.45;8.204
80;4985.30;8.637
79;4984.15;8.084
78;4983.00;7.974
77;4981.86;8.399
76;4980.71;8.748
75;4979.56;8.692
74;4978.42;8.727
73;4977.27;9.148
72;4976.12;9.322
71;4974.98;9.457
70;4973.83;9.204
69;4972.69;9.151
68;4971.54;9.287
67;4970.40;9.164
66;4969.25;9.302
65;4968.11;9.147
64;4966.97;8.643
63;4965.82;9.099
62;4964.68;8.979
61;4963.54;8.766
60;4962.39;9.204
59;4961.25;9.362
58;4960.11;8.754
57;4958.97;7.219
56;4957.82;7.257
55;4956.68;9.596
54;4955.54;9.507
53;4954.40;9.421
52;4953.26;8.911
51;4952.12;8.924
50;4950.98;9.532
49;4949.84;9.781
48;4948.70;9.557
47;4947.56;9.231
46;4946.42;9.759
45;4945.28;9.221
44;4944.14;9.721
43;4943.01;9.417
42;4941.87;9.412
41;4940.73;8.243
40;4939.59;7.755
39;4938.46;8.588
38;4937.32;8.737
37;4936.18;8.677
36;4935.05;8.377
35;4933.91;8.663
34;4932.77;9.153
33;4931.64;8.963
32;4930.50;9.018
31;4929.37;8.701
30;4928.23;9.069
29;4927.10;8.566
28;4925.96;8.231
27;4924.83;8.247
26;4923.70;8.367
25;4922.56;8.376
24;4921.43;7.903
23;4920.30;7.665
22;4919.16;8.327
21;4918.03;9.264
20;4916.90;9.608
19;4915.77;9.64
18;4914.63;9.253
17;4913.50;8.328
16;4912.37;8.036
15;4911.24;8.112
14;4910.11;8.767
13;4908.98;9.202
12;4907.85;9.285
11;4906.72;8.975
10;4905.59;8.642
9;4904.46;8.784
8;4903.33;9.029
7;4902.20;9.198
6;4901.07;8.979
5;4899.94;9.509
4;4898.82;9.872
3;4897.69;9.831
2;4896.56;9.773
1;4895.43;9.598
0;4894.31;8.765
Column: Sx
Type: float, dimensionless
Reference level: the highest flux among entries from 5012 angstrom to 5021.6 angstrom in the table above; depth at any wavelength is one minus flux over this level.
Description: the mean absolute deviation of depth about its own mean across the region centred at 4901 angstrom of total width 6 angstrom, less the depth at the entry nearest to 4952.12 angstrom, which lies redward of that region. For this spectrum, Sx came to 0.07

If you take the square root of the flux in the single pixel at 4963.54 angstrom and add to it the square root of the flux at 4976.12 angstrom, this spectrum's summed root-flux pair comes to 6.01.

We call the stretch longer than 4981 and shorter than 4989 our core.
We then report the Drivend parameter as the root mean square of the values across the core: 8.55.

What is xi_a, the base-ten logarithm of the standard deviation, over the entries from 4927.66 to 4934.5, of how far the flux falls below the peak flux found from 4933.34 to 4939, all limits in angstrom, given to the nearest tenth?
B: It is -0.7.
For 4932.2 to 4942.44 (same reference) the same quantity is -0.3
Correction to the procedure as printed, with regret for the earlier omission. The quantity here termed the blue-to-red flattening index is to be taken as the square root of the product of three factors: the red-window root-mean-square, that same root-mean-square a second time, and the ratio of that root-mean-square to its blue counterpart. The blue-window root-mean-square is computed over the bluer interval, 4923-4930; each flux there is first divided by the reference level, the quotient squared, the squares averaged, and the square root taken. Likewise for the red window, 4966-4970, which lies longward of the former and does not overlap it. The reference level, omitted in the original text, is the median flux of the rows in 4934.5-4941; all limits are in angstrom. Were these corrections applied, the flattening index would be 1.10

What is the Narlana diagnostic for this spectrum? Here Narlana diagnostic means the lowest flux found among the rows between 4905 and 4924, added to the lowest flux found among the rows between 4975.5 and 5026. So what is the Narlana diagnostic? 15.2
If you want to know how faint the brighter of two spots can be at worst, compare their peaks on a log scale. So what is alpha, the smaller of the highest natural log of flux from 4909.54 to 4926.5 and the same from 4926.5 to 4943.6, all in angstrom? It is 2.24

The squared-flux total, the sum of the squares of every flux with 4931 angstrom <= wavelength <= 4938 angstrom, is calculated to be 461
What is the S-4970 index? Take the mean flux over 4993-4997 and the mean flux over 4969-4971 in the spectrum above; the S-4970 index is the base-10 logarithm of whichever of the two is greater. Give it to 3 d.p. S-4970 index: 0.965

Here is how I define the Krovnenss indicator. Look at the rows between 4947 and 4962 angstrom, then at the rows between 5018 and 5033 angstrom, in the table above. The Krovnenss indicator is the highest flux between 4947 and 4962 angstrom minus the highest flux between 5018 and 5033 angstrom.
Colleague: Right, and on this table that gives 0.7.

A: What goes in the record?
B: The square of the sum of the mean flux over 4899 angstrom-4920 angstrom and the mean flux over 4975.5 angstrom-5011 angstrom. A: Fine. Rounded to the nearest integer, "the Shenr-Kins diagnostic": 308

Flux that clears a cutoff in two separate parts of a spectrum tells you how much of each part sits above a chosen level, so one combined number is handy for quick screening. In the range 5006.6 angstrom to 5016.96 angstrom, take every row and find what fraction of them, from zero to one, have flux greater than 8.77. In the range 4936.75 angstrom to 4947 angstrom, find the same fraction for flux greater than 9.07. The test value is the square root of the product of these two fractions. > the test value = 0.25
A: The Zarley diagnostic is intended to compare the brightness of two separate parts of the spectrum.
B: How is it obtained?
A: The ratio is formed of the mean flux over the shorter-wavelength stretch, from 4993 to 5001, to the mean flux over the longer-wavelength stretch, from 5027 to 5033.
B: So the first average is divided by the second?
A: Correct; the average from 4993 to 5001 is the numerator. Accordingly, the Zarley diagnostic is 0.99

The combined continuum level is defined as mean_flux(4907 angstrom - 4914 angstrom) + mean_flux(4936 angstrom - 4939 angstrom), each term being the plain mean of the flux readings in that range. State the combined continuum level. 17.3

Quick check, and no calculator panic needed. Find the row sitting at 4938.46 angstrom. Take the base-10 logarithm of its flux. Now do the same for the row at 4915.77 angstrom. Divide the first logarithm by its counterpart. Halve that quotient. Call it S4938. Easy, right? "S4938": 0.475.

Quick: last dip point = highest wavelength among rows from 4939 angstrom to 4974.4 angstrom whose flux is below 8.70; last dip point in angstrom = 4966.97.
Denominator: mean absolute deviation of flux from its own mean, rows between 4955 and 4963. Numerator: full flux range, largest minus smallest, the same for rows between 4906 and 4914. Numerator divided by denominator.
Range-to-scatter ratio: 1.5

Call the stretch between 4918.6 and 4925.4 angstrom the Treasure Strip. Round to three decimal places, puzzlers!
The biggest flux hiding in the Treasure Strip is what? 8.376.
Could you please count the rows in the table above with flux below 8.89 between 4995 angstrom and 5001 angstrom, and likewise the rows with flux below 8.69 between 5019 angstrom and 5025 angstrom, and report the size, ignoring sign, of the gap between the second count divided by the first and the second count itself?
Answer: 3.2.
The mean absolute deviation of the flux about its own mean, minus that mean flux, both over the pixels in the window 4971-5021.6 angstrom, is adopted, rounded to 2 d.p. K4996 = -8.19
